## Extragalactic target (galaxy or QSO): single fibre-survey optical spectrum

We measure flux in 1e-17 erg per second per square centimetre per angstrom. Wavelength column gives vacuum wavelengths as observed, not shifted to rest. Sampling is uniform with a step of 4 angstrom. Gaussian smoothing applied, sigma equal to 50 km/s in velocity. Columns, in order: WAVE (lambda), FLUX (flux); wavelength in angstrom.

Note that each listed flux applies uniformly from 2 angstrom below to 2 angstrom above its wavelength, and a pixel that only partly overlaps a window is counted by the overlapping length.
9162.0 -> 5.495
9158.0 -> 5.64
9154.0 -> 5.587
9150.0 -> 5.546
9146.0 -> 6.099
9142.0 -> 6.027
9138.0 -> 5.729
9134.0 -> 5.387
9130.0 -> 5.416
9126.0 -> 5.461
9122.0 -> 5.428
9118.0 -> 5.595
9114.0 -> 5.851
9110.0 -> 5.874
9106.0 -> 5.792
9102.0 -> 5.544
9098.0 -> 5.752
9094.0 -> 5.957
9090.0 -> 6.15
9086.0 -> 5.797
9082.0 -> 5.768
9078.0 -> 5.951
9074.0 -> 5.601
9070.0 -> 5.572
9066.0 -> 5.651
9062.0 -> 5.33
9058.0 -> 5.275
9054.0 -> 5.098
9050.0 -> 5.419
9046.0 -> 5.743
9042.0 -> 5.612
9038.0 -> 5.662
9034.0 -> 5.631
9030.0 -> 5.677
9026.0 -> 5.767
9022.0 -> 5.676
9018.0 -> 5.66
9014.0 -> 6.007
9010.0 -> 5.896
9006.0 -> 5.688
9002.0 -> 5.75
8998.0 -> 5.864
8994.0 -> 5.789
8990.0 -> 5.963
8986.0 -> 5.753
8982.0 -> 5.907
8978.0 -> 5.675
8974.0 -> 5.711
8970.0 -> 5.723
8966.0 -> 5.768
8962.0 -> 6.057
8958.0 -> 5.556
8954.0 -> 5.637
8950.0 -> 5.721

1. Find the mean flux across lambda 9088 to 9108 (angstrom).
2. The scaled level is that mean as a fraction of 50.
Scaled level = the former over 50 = 0.117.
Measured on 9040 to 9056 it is 0.109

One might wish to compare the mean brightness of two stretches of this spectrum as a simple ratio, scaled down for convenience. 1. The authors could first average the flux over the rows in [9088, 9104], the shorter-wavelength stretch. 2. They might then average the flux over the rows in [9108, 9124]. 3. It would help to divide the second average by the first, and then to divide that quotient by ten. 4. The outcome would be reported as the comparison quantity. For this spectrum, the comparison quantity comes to 0.097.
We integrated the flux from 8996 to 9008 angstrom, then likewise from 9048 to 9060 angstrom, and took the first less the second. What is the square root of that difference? 2.5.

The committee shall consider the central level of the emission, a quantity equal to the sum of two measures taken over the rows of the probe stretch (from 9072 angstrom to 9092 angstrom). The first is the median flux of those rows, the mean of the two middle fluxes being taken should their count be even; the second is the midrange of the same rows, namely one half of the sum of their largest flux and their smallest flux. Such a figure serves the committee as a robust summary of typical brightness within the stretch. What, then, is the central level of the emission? 11.67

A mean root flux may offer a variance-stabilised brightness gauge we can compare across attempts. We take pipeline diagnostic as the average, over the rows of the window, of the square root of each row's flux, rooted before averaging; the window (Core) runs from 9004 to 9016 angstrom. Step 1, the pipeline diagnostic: 2.421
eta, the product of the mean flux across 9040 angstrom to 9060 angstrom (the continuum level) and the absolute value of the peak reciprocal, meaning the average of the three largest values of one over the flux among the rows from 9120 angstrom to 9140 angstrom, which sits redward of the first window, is 1.00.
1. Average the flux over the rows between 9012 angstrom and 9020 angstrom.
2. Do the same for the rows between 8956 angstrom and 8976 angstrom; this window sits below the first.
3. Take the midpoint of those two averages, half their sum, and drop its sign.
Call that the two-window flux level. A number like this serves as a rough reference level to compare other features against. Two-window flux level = 5.80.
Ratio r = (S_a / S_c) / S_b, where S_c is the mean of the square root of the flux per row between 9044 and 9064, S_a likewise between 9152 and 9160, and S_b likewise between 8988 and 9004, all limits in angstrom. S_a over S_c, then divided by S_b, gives 0.423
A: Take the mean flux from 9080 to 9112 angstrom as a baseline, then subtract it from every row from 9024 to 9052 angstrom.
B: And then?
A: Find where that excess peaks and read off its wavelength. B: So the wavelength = 9026.0 angstrom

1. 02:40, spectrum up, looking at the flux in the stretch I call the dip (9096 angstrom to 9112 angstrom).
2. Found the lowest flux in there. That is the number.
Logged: 5.544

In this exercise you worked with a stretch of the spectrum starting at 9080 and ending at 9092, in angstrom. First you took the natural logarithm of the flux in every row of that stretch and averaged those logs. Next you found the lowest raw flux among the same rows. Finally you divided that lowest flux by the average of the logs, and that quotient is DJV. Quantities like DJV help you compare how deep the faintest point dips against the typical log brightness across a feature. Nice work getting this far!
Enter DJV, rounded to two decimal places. 3.25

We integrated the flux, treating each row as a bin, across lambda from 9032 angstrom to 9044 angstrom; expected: 67.6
